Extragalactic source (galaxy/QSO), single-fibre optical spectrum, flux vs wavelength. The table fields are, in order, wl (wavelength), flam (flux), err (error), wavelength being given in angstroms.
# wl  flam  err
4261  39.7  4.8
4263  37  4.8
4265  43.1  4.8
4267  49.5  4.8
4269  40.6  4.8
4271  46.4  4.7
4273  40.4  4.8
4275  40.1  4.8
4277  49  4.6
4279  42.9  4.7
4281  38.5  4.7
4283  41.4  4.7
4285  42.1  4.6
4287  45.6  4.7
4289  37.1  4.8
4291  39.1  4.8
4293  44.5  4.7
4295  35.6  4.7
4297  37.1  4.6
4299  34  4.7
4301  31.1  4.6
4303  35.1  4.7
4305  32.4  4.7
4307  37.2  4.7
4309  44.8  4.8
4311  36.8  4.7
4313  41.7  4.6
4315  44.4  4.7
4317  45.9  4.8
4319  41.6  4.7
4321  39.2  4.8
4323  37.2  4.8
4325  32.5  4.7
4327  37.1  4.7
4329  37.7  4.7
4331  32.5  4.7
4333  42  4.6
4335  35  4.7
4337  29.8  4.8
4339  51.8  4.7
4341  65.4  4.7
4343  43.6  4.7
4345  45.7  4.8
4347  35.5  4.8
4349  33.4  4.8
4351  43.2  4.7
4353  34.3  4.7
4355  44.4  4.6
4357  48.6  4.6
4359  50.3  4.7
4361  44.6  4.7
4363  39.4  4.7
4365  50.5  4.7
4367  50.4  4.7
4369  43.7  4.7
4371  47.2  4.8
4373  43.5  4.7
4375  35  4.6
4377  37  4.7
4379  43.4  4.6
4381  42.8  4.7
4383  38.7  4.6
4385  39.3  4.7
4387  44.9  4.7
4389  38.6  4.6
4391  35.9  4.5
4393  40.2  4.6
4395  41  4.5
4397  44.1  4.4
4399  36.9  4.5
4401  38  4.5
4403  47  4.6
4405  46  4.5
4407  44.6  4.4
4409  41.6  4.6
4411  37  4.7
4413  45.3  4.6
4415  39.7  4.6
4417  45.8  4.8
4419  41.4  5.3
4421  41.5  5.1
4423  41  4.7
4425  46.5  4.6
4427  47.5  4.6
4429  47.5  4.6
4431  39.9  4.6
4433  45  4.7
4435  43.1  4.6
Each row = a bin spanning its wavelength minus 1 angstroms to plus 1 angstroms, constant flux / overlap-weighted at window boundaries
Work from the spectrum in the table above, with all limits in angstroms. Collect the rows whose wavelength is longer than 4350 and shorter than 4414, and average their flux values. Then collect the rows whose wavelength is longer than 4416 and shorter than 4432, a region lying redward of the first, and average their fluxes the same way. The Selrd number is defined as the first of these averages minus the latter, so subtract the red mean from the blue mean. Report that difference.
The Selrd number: -1.5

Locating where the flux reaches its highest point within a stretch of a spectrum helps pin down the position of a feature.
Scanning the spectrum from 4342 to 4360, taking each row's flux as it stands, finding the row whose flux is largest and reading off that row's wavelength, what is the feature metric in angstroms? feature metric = 4359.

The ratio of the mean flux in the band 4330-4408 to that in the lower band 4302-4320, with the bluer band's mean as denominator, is 1.06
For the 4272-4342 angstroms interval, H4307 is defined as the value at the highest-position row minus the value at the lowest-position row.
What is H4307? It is 25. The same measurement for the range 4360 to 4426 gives 2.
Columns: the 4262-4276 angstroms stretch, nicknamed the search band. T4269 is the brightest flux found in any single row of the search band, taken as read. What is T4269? 49.5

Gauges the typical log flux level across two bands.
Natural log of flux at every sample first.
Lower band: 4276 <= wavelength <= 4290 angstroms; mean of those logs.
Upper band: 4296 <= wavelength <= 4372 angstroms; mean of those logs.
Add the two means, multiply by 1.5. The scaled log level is 11.2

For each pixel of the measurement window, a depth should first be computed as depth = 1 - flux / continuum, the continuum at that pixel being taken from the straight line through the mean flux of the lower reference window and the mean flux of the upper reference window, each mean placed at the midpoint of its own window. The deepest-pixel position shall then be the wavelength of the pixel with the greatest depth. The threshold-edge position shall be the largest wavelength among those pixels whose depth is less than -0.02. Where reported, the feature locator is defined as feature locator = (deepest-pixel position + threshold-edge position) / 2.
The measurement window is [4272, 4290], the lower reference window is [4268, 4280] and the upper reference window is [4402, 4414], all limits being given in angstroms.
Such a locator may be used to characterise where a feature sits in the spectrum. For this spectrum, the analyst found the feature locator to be 4288 angstroms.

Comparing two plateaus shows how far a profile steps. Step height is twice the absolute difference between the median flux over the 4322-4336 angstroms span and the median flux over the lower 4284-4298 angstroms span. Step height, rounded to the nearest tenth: 4.0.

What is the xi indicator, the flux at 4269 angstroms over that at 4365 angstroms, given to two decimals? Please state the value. 0.80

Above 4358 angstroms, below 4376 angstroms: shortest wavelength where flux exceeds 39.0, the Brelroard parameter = 4359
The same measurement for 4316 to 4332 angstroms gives 4317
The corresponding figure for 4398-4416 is 4403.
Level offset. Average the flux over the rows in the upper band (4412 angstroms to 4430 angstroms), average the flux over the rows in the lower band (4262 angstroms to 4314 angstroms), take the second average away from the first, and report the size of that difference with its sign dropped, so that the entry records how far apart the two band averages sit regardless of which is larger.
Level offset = 3.9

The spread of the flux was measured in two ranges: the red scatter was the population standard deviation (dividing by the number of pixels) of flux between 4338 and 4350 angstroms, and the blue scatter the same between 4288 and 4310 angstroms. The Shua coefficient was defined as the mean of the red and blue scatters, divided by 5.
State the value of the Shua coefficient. 1.49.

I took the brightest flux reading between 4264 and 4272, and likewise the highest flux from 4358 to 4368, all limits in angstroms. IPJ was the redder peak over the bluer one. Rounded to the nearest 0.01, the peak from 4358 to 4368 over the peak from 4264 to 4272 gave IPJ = 1.02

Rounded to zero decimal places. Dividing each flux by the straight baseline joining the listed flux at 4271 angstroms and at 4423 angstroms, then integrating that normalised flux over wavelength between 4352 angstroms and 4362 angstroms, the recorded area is 10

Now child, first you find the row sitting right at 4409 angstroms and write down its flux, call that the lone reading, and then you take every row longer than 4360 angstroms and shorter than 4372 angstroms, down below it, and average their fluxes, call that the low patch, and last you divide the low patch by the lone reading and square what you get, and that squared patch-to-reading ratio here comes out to 1.22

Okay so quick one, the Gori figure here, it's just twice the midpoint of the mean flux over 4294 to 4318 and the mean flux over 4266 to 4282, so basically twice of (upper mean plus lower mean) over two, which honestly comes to 81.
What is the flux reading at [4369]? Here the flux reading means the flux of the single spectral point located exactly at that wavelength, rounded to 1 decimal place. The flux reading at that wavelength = 43.7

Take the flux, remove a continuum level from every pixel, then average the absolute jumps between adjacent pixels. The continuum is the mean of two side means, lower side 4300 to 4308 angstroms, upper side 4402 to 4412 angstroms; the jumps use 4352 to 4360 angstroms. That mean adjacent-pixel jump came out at 5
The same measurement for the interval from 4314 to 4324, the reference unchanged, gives 3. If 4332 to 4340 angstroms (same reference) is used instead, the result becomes 11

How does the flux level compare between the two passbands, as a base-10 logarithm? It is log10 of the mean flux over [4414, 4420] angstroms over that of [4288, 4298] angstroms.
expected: 0.04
